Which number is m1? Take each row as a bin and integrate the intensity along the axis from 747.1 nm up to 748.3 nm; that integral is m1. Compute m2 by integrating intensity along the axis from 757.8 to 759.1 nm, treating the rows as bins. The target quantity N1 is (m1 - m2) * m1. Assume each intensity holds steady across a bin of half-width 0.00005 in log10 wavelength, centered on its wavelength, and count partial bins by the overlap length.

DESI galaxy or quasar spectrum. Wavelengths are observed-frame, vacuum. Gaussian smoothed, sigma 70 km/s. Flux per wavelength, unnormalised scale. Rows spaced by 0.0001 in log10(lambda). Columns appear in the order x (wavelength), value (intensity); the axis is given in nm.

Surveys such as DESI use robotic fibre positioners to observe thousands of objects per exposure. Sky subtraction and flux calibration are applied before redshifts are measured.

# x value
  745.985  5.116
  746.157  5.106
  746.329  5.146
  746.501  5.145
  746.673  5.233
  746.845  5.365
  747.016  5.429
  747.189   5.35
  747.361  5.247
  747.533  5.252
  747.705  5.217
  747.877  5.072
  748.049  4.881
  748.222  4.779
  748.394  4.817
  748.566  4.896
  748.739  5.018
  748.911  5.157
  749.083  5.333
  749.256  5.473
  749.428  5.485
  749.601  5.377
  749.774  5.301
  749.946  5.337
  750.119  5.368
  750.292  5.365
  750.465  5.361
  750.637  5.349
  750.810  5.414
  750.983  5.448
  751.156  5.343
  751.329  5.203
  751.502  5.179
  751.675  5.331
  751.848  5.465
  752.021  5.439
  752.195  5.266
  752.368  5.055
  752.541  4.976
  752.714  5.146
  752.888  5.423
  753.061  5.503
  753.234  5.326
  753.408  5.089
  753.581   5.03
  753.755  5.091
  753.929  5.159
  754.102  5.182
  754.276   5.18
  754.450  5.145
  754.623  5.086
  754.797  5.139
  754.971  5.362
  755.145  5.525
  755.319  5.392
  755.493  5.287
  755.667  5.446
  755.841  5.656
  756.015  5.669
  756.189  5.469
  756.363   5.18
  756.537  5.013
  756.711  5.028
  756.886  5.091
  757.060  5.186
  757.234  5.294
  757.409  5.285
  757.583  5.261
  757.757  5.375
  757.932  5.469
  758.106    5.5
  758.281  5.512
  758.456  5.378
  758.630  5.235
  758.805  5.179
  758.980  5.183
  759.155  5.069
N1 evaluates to -5.0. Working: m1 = 6.14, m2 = 6.94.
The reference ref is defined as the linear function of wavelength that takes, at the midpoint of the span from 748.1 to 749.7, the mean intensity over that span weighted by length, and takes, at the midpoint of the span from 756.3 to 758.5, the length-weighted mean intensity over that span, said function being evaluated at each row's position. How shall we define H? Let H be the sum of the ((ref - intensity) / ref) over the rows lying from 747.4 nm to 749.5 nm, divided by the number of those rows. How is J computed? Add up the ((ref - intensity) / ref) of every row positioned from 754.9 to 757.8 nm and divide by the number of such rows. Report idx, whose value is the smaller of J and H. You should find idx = -0.013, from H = 0.0040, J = -0.013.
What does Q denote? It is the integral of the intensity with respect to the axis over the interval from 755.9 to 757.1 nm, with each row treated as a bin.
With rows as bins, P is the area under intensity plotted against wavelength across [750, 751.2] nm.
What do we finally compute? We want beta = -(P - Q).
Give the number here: -0.16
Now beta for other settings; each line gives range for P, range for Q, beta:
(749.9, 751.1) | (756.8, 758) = -0.12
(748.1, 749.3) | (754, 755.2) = 0.21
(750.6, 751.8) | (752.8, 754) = -0.12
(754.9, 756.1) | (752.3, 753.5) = -0.31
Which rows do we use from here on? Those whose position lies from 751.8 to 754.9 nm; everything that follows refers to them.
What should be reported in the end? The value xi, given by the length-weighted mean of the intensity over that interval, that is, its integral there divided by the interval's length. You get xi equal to 5.20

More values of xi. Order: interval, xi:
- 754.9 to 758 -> 5.33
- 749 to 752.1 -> 5.36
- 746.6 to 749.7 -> 5.19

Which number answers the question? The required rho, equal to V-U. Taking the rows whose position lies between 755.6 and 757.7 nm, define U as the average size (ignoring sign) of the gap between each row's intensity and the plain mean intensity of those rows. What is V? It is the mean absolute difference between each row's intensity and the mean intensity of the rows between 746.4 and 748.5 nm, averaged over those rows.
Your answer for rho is 0.00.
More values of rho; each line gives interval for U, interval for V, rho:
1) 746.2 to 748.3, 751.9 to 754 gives 0.01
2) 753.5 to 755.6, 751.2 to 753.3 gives 0.02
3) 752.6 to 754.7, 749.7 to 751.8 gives -0.06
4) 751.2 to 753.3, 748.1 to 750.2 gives 0.08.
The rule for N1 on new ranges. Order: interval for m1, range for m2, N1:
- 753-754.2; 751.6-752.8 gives -0.4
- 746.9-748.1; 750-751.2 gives -1.2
